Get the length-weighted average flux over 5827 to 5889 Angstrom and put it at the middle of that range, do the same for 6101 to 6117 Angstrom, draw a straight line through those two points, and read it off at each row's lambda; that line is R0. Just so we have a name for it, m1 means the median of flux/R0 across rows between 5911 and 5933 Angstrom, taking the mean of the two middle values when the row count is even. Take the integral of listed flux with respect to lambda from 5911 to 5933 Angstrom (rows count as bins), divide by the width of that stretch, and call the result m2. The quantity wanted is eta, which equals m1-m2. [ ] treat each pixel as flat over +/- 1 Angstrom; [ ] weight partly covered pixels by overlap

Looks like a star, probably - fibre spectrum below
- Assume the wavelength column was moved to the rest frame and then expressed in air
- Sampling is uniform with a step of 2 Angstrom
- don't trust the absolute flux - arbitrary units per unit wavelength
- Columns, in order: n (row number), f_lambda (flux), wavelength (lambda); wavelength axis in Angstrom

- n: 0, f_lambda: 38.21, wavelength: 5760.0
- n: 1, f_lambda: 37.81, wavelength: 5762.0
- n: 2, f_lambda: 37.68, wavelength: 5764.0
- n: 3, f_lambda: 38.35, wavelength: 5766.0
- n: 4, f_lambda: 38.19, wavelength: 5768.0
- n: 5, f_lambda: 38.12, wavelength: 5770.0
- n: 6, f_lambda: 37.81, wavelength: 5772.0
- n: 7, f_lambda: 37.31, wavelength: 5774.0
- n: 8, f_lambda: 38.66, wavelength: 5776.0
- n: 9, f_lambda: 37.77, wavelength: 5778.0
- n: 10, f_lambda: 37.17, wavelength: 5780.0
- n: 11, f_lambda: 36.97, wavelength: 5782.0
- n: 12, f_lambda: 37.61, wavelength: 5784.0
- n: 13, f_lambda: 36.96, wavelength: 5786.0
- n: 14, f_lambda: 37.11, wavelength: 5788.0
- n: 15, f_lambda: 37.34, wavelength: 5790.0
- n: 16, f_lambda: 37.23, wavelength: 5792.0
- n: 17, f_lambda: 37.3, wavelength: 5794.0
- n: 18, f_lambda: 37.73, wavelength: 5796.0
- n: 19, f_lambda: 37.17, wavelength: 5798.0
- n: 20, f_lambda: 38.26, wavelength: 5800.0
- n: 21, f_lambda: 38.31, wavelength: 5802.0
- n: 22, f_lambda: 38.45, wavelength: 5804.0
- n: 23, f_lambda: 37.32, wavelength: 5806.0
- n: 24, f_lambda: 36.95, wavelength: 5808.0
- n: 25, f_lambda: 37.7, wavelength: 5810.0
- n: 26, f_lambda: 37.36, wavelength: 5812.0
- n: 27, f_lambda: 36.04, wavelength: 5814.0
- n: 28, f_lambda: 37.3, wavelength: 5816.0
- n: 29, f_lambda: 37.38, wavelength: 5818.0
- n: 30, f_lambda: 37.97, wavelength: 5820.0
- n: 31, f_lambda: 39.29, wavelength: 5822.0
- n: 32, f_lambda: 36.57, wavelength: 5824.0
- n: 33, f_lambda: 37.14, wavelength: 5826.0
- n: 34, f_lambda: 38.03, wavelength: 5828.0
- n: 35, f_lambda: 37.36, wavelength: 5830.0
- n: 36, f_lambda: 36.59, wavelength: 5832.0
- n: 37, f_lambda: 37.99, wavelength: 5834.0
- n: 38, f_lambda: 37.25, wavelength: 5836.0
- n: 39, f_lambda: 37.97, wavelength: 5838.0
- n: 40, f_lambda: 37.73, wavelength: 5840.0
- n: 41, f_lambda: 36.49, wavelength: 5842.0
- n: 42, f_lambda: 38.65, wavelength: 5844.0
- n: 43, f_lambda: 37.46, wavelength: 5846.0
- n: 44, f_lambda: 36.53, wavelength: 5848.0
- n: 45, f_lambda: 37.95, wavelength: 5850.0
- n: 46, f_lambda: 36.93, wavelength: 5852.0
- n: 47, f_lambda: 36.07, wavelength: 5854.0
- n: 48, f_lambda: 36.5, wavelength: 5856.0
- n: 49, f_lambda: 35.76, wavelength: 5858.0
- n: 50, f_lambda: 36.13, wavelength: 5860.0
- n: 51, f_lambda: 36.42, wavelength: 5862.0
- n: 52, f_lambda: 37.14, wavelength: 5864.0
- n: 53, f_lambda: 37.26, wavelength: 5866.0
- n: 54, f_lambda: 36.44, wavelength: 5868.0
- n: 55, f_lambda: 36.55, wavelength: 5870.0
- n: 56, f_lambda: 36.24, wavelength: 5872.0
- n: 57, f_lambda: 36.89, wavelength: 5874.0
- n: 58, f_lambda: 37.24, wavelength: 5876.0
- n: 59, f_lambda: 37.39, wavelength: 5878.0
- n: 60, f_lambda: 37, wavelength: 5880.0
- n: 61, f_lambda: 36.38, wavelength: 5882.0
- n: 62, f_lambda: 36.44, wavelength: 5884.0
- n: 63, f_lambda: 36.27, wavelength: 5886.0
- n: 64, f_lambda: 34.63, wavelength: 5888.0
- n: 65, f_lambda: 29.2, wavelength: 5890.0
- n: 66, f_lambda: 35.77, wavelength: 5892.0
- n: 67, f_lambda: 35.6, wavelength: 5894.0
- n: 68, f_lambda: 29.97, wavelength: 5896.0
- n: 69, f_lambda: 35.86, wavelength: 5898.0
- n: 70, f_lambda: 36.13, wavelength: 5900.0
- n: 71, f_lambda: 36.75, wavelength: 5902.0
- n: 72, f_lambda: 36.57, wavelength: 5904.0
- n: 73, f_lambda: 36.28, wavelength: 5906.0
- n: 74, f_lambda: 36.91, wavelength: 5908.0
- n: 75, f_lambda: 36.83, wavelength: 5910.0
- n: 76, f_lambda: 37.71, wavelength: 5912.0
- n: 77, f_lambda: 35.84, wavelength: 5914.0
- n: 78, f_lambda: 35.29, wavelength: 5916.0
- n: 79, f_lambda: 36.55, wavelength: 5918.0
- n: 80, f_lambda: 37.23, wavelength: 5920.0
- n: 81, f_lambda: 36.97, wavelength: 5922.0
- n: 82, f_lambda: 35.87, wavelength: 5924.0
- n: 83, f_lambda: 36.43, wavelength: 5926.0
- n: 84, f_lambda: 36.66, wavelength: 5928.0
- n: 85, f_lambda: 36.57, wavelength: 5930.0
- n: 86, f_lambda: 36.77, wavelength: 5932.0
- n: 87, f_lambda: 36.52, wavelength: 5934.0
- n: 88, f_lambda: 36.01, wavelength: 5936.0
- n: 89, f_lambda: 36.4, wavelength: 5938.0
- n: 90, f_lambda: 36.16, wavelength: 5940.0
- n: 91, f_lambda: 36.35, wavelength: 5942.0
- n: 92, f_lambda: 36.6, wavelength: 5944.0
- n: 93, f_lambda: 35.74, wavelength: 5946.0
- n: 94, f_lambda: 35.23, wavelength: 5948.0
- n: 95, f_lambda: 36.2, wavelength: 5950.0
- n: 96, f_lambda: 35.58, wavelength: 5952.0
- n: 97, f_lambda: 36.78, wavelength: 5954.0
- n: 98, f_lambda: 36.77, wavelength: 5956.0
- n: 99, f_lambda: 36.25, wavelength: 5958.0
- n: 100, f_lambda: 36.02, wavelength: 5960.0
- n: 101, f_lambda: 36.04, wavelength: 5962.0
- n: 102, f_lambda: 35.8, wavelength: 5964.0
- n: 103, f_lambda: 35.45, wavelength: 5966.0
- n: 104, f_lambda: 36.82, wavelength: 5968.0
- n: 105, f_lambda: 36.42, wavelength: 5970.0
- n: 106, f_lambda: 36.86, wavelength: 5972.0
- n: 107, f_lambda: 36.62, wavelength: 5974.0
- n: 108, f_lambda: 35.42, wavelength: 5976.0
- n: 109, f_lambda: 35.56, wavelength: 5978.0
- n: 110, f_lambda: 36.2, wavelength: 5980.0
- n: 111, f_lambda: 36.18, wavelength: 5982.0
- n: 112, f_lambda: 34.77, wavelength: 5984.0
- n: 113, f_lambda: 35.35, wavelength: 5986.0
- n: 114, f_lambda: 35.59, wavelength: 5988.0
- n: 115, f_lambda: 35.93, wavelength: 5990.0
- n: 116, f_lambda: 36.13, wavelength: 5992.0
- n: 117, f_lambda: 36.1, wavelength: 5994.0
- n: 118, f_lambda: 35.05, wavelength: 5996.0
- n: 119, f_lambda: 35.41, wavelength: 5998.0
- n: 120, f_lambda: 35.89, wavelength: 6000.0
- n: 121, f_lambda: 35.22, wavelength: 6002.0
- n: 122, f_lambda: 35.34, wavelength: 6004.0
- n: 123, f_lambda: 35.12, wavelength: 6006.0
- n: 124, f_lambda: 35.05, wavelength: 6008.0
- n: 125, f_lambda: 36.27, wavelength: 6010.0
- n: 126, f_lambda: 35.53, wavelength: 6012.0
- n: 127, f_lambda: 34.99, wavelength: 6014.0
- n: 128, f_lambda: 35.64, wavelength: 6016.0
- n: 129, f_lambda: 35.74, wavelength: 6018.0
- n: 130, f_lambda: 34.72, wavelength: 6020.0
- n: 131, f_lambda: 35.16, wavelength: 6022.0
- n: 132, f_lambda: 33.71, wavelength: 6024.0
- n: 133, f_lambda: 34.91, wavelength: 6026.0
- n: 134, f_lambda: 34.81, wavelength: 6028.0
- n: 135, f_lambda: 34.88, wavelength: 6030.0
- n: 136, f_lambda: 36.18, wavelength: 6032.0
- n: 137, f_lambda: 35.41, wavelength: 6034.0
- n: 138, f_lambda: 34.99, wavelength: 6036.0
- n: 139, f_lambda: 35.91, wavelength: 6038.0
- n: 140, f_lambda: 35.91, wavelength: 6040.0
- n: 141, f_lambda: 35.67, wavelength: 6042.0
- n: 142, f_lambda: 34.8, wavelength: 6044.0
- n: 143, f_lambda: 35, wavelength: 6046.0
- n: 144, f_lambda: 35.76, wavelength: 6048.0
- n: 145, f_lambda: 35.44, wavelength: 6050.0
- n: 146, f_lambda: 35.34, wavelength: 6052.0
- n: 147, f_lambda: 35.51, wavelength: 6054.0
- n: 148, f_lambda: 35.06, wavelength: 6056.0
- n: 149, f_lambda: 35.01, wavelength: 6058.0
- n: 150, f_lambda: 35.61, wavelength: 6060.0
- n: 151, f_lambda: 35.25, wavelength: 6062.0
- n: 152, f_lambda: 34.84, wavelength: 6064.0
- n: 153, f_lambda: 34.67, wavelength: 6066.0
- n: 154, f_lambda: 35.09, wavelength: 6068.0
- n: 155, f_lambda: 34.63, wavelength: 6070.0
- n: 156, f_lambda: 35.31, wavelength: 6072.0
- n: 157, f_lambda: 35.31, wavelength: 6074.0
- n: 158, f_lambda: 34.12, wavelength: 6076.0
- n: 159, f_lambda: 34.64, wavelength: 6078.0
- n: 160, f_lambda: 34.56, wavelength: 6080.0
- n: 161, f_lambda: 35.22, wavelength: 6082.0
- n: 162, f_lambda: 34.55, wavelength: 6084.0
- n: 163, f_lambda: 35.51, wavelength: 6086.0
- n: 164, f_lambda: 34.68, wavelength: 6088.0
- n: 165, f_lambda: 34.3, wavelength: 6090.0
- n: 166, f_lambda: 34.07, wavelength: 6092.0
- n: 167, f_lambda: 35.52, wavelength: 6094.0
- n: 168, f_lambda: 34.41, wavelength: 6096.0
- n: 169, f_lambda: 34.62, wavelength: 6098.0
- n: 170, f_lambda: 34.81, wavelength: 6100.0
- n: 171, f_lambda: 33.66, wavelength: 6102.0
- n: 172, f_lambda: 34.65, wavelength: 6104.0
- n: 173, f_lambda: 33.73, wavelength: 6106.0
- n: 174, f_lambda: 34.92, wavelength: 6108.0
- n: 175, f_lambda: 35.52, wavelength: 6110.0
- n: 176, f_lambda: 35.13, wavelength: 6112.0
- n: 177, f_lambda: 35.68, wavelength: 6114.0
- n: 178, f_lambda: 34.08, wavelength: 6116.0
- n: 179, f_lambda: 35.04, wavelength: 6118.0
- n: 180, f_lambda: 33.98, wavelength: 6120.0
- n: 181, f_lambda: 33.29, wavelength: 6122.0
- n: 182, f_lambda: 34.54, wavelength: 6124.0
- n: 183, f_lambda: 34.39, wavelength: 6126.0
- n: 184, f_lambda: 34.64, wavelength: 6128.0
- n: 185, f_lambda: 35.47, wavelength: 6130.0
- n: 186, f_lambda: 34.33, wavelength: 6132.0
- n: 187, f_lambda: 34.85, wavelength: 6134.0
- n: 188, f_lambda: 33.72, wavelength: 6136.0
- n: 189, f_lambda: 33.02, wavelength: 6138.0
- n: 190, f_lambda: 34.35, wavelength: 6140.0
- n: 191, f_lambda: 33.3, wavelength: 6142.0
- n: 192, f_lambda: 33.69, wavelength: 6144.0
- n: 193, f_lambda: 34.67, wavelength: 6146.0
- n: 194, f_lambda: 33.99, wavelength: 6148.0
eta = -35.5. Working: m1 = 1.01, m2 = 36.5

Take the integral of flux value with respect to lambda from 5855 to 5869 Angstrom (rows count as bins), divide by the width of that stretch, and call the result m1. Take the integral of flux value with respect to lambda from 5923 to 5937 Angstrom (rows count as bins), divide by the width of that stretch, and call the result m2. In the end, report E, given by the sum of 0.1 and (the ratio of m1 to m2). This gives 1.10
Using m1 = 36.5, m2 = 36.4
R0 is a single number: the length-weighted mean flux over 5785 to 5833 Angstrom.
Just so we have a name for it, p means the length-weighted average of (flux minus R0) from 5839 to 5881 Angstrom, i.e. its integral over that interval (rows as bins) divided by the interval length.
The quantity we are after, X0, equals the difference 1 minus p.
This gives 1.6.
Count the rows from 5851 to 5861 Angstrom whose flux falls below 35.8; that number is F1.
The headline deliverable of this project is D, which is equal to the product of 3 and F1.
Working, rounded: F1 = 1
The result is 3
